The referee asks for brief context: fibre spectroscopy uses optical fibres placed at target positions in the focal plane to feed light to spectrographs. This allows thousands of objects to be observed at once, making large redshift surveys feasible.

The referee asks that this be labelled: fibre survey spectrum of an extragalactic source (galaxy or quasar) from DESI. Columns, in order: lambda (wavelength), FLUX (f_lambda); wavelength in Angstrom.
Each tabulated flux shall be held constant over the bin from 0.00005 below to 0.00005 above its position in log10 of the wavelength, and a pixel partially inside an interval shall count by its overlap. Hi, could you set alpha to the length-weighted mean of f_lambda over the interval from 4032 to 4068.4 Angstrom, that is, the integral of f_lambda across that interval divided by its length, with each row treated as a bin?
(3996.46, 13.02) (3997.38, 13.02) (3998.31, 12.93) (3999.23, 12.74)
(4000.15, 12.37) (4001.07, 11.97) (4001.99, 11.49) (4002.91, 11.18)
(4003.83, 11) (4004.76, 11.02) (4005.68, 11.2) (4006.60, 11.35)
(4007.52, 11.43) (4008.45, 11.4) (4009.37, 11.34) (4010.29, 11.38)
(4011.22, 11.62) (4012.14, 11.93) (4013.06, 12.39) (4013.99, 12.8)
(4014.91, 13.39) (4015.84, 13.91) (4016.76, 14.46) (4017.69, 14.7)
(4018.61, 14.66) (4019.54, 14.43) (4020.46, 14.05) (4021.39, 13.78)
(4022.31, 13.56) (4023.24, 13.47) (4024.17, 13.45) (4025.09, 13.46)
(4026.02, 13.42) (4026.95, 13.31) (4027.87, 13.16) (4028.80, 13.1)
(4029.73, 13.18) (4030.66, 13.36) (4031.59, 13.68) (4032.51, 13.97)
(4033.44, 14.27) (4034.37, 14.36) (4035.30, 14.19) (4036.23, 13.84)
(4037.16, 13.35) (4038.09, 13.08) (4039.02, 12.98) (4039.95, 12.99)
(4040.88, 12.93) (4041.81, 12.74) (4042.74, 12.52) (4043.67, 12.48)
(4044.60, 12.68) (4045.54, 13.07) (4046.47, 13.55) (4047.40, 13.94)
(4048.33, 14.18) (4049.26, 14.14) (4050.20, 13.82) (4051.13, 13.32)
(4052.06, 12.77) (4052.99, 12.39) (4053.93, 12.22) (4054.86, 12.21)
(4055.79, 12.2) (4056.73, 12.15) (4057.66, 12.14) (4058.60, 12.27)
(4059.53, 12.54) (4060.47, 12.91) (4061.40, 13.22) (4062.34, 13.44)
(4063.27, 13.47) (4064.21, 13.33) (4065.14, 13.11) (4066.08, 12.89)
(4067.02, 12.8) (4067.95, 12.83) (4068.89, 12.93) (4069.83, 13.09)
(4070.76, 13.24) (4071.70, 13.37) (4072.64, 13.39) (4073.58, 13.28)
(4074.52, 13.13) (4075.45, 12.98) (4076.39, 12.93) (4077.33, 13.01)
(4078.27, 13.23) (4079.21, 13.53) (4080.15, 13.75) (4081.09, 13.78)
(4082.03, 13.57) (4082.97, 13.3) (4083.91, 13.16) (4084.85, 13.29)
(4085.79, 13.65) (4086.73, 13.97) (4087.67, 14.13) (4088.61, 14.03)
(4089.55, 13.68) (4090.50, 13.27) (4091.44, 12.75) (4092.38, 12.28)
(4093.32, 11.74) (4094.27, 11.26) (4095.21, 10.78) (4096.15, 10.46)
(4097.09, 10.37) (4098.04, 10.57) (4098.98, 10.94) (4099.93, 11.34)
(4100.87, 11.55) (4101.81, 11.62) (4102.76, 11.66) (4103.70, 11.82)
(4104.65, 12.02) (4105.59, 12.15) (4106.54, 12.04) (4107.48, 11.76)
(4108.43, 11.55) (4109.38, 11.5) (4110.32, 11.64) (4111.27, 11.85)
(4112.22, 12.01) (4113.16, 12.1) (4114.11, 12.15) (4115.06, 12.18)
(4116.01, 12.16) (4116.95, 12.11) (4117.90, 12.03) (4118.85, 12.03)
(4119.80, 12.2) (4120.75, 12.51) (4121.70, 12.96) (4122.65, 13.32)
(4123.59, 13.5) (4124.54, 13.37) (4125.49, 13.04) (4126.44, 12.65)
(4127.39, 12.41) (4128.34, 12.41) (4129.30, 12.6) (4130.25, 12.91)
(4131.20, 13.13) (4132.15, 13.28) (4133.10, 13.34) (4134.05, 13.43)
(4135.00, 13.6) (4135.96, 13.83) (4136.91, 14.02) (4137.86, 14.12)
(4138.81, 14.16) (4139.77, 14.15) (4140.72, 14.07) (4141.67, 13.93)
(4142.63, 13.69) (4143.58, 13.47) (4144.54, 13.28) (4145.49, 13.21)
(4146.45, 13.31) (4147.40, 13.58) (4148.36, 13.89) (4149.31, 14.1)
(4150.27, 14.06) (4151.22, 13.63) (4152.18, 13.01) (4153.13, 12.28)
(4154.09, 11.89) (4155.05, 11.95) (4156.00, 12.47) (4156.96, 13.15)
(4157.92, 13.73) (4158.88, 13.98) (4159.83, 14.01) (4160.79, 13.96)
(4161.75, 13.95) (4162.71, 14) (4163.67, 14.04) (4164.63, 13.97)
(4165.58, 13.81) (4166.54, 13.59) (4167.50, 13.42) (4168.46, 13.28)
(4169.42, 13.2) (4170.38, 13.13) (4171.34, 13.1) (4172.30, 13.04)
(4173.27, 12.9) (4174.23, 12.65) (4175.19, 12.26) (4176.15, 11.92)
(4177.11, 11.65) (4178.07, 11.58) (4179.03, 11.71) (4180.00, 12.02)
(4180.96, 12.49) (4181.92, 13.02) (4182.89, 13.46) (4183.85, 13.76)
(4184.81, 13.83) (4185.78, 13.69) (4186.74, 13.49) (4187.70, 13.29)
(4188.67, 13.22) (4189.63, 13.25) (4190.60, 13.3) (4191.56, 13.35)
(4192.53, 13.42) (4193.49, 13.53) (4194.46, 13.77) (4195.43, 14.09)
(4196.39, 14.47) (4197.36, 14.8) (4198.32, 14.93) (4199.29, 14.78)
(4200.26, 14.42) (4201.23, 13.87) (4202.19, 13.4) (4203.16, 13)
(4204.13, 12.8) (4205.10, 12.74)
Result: 13.1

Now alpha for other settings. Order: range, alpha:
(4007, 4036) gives 13.3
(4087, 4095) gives 12.8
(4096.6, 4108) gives 11.5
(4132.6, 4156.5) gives 13.5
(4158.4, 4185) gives 13.1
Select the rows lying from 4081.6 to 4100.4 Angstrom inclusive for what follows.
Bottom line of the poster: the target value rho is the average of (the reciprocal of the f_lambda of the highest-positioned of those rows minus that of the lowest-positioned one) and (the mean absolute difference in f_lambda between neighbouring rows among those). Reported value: 0.168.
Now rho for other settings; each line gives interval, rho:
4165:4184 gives 0.116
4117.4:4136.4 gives 0.099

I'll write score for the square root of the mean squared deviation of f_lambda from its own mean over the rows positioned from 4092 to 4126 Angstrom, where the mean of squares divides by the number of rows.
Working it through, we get 0.74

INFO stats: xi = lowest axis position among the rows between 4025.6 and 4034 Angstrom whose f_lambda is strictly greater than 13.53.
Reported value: 4031.59 Angstrom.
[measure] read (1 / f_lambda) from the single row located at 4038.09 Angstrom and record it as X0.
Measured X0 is 0.0765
